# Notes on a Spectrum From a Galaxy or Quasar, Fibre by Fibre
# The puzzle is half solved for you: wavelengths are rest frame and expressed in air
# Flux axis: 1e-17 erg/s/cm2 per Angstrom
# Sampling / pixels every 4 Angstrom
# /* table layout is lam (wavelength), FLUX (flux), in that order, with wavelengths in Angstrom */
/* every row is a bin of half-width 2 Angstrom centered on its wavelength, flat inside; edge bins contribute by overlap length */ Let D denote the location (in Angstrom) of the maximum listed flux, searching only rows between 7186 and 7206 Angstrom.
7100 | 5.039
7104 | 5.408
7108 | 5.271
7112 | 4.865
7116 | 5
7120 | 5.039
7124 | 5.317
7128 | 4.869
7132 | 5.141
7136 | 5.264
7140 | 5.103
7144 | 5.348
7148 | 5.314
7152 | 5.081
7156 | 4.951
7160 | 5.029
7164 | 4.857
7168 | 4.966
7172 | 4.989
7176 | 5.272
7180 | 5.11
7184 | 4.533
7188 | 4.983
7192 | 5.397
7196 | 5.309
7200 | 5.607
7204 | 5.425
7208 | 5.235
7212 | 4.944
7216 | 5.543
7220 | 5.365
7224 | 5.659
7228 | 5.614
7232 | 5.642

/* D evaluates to 7200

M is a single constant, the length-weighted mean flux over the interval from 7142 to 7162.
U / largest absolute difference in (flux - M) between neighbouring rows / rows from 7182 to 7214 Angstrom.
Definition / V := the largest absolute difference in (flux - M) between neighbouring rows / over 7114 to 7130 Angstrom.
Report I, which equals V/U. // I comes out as 1.0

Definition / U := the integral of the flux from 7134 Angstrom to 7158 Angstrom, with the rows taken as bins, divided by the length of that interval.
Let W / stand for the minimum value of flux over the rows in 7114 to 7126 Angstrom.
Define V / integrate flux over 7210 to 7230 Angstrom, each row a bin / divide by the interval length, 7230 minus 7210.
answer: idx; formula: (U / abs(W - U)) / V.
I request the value 5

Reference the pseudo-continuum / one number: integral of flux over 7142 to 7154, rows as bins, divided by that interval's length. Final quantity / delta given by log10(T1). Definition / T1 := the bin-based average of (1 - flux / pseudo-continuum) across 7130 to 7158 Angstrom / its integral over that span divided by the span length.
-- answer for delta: -1.84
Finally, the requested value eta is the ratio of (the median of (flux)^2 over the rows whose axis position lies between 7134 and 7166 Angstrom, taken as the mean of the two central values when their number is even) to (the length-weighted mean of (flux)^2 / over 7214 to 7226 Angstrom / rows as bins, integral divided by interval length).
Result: 0.85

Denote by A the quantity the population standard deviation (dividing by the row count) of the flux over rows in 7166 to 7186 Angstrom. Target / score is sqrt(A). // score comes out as 0.50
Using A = 0.25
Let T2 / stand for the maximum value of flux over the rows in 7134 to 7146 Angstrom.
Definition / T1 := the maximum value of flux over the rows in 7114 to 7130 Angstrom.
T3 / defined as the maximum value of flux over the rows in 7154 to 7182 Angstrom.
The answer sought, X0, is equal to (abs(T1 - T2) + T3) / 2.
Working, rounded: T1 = 5.317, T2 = 5.348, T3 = 5.272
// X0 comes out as 2.65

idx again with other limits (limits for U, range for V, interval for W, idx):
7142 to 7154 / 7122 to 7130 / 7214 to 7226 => 9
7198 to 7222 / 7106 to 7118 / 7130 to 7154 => 4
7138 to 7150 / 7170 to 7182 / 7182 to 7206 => 1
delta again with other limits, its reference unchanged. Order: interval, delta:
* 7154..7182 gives -1.37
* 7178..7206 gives -2.00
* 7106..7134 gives -1.47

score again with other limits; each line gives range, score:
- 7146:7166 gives 0.39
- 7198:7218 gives 0.49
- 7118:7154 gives 0.39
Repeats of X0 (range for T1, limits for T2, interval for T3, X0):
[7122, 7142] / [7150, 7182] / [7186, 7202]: 2.83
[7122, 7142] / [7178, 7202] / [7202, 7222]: 2.92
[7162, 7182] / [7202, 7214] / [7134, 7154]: 2.75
